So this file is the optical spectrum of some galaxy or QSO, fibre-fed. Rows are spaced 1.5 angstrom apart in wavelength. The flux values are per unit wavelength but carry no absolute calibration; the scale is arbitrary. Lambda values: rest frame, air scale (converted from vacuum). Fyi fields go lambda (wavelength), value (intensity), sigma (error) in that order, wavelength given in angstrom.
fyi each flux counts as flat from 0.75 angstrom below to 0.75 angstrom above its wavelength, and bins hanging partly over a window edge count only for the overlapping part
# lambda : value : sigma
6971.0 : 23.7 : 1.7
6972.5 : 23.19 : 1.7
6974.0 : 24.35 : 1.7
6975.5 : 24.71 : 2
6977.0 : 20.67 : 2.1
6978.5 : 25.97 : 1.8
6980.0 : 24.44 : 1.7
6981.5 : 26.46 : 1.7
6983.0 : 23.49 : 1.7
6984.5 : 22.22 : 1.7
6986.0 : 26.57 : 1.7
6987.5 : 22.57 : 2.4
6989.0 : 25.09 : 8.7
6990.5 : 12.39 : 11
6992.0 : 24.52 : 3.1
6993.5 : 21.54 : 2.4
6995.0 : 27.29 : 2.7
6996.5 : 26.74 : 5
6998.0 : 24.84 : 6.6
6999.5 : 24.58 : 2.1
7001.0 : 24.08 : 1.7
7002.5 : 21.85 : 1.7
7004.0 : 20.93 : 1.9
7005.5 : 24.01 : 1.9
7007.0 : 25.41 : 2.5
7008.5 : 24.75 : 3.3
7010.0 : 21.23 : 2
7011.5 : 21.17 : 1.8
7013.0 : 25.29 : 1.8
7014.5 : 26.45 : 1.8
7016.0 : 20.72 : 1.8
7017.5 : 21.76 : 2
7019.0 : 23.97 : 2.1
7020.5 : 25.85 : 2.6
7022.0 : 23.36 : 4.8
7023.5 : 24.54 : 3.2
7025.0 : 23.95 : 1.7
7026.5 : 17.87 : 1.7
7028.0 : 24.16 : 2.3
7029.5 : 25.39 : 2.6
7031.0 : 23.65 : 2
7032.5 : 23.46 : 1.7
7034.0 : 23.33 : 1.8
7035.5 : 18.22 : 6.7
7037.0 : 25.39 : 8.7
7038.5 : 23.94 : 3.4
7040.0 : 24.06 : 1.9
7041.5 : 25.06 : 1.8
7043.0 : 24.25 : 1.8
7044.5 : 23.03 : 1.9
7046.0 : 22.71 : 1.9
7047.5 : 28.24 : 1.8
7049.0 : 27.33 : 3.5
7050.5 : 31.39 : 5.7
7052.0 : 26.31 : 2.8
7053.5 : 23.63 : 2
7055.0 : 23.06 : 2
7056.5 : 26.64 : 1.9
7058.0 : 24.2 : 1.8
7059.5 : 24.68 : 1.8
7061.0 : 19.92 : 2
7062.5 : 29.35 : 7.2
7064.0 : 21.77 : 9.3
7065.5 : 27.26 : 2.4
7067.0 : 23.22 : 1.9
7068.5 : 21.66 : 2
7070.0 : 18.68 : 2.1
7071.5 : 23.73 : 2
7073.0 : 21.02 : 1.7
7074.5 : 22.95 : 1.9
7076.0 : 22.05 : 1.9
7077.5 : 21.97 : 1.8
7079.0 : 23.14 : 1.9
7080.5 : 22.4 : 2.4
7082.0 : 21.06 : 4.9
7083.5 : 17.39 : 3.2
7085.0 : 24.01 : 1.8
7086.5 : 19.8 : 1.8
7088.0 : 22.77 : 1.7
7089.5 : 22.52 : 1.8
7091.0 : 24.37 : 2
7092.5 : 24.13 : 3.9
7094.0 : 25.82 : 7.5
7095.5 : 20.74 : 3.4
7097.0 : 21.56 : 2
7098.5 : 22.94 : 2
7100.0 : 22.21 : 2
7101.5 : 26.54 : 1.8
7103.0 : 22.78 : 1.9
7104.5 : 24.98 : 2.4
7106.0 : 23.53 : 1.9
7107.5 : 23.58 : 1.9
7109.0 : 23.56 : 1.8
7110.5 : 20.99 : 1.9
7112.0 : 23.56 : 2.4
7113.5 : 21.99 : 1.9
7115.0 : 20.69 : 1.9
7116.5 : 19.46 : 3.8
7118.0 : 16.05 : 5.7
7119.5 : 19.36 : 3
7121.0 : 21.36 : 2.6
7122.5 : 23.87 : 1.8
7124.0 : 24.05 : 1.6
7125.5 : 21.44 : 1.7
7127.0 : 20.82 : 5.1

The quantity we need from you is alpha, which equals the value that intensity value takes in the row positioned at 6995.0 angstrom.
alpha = 27.29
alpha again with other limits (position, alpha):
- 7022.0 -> 23.36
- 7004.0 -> 20.93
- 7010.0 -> 21.23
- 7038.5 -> 23.94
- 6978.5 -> 25.97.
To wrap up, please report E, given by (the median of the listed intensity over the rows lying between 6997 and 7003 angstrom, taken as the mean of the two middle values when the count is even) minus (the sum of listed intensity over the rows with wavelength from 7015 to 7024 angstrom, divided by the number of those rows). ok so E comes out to 1.0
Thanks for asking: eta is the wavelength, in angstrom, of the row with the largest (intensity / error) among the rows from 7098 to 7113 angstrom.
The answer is 7101.5 angstrom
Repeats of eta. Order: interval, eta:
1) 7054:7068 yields 7056.5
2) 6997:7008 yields 7001.0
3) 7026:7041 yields 7032.5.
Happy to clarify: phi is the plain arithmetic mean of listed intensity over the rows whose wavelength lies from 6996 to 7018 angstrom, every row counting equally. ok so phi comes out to 23.6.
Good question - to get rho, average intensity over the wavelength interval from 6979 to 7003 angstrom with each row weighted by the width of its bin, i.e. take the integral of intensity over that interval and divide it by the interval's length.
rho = 23.7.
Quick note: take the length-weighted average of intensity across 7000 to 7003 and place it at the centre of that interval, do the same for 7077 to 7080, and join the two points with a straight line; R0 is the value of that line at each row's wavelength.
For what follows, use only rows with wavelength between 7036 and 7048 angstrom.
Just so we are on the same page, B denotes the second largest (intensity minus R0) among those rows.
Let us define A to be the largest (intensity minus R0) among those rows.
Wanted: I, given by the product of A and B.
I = 13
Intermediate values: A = 5.4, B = 2.5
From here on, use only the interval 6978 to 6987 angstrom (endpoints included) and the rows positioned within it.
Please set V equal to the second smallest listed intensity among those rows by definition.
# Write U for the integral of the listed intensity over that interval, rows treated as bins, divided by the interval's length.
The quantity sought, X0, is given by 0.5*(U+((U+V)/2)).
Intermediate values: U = 24.8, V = 23.49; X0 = 24.4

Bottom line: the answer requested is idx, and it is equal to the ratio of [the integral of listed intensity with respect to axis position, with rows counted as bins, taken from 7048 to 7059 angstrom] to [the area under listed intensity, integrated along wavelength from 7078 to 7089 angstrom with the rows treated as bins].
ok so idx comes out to 1.21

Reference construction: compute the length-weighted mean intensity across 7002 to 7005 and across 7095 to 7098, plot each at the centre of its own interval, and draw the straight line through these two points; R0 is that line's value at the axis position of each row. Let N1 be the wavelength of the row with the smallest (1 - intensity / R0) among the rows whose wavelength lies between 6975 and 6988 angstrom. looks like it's 6986.0 angstrom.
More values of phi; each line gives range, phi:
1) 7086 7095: 23.2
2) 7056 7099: 22.8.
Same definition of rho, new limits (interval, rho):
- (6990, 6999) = 23.2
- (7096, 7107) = 23.4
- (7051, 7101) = 23.0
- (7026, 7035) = 23.0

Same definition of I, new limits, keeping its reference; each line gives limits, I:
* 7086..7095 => 6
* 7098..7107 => 11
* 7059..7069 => 30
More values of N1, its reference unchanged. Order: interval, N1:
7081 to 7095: 7094.0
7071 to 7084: 7071.5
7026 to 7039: 7037.0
